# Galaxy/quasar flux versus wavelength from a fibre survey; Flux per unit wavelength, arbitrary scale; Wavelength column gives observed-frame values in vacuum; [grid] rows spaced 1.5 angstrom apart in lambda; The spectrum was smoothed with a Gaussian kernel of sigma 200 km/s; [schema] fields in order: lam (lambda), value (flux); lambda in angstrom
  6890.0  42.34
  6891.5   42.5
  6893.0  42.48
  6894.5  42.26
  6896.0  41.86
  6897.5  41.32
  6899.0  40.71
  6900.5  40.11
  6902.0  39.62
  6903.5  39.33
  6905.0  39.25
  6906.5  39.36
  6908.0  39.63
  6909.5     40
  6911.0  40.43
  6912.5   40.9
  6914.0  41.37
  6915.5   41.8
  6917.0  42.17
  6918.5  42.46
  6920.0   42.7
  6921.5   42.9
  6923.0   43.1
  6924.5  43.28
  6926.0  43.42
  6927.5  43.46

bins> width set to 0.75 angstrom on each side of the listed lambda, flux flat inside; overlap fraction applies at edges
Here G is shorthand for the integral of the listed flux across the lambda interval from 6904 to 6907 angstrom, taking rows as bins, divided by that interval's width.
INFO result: 39.3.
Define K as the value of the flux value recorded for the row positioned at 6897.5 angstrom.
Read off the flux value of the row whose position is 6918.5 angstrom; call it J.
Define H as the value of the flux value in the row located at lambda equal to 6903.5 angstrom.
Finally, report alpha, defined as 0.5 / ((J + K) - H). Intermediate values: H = 39.33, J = 42.46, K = 41.32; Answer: 0.0112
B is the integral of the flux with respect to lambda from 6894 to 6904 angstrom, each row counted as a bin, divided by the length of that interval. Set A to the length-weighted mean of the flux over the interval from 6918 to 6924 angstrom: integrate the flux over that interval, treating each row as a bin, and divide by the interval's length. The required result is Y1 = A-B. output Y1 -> 2.1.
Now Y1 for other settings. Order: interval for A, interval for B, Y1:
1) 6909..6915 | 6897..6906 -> 0.7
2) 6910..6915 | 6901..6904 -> 1.4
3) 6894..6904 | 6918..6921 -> -1.9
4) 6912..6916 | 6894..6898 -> -0.5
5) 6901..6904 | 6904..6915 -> -0.6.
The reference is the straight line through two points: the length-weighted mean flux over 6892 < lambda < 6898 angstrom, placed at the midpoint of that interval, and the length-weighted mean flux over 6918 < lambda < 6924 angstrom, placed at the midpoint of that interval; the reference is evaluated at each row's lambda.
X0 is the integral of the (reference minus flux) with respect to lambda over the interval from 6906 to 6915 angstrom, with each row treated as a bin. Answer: 19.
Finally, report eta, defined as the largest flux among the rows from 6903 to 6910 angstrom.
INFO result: 40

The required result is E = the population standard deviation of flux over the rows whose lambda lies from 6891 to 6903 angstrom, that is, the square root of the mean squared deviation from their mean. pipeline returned 1.04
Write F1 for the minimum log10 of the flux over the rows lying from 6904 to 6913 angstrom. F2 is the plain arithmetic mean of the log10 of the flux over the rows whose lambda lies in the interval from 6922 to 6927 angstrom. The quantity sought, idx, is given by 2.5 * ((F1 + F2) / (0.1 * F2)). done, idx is 49.35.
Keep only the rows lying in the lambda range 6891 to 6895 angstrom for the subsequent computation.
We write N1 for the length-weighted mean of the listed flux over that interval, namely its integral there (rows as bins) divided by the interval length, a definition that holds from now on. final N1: 42.4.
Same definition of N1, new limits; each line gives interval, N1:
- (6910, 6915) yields 40.9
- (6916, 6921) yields 42.4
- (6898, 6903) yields 40.2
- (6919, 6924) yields 42.9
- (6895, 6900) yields 41.3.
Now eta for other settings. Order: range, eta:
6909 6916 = 41.8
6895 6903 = 41.86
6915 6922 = 42.9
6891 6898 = 42.5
